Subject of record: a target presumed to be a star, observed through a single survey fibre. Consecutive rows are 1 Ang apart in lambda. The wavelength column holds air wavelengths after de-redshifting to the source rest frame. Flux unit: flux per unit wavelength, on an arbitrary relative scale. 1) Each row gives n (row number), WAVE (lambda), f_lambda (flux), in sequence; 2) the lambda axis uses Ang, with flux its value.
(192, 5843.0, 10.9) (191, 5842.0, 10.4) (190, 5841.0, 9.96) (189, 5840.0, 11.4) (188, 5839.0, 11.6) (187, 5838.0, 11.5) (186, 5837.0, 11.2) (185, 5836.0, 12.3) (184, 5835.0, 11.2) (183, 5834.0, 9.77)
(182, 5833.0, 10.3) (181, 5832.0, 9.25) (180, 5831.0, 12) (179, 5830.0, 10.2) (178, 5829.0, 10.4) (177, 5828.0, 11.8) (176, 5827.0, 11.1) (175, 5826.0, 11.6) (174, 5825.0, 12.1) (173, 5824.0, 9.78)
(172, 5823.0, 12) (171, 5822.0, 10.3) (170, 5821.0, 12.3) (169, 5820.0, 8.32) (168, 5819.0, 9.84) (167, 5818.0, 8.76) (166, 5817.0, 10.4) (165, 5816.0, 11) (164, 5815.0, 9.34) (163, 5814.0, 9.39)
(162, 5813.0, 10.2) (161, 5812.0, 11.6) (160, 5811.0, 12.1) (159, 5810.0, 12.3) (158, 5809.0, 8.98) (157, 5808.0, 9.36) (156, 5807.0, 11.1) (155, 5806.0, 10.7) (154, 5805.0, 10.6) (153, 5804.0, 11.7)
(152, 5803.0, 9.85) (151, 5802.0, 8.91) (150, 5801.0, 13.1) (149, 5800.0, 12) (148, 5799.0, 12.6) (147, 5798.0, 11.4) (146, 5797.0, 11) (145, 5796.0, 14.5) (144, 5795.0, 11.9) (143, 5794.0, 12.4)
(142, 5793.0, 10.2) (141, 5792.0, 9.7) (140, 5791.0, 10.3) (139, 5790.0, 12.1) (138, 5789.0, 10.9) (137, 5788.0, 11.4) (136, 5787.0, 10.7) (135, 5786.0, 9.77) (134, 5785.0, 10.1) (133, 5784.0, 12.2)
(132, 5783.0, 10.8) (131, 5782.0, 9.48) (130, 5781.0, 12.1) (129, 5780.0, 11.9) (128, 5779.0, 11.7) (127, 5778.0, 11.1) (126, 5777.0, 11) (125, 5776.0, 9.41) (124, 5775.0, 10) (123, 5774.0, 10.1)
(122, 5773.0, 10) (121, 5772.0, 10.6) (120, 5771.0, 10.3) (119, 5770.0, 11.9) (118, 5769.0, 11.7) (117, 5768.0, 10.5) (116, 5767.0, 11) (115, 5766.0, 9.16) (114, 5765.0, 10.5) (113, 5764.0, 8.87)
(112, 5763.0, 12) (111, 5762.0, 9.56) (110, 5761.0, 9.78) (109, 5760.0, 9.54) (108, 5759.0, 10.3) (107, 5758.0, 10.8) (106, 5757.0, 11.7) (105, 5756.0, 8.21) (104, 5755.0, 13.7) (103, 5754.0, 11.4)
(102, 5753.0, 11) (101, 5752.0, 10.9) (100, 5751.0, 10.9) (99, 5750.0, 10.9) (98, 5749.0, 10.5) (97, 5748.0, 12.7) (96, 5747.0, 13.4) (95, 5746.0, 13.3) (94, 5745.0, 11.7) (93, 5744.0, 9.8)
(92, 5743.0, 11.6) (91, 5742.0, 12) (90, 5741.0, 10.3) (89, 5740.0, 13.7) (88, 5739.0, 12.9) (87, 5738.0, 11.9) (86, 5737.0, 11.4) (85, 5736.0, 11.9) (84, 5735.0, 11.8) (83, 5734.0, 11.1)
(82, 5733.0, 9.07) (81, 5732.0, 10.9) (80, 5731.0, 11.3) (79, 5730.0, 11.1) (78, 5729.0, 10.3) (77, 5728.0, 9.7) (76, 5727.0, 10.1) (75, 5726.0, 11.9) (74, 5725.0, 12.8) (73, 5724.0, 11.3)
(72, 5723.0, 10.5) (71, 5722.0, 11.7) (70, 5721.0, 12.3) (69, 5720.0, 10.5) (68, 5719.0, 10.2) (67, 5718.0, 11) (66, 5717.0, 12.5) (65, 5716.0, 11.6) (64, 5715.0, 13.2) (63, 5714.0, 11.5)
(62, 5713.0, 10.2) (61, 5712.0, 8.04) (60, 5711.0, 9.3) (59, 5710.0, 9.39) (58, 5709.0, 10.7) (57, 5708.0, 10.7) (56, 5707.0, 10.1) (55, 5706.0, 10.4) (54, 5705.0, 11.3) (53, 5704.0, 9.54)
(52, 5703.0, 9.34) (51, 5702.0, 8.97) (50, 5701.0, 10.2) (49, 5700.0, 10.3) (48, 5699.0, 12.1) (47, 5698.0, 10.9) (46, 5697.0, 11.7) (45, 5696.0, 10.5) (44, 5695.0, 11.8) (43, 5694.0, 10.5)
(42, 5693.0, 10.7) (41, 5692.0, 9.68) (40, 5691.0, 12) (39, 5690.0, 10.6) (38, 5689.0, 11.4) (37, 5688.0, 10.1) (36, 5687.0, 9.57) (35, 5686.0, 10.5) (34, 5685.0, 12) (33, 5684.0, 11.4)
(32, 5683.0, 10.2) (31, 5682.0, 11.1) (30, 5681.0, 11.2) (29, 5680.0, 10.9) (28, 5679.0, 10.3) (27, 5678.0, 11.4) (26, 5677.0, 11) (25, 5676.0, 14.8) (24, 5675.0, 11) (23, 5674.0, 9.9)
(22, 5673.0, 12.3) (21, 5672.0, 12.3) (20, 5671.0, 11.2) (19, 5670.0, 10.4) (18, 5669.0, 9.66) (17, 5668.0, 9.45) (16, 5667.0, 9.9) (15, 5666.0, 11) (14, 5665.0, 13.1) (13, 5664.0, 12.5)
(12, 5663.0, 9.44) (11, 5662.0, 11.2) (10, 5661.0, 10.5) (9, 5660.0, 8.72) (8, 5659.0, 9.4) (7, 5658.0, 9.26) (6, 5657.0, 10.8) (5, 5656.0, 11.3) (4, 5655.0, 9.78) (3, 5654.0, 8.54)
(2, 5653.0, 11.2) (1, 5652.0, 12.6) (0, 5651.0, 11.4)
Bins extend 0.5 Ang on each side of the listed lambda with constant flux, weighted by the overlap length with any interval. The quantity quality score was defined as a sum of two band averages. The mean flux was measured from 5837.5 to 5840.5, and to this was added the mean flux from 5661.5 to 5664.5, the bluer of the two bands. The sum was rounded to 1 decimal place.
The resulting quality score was 22.5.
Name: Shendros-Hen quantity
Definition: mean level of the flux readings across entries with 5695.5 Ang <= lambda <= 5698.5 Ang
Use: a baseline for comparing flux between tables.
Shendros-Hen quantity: 11.0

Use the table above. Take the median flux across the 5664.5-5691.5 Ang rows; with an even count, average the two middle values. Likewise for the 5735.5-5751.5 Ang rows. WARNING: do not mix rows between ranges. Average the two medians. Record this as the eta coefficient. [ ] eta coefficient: 11.4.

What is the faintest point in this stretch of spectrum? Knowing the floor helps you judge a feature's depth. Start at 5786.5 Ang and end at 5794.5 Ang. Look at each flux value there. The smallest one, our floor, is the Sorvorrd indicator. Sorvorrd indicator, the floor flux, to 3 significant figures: 9.70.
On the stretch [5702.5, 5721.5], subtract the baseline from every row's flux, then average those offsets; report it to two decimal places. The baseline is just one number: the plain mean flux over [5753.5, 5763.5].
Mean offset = -0.08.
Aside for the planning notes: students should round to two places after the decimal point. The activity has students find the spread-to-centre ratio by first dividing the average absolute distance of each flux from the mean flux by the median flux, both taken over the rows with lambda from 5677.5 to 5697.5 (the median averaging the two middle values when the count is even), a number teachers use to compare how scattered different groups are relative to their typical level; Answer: 0.06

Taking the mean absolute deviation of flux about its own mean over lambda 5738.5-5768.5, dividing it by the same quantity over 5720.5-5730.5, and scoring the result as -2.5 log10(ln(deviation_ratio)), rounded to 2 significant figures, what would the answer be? 1.3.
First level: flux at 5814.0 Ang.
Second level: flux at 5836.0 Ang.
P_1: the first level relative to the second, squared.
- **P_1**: 0.6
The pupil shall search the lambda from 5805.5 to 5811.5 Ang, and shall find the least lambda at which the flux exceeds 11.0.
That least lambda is 5807.0 Ang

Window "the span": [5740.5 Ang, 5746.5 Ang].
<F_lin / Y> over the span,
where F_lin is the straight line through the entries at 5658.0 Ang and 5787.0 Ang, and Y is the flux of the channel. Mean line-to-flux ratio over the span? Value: 0.90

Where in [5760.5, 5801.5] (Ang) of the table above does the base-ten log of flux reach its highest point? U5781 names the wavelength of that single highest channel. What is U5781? 5796.0 Ang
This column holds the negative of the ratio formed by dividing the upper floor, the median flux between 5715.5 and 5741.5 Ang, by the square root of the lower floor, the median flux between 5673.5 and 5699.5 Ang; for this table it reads -3.41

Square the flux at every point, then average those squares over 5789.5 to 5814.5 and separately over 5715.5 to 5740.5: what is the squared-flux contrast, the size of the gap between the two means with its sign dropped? 4.2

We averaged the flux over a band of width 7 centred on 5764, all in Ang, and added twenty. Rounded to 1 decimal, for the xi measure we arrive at 30.1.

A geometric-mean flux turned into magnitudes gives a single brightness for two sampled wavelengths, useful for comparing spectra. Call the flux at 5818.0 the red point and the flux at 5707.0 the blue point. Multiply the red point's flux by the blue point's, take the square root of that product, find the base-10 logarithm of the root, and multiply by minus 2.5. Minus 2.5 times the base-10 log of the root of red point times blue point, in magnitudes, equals -2.43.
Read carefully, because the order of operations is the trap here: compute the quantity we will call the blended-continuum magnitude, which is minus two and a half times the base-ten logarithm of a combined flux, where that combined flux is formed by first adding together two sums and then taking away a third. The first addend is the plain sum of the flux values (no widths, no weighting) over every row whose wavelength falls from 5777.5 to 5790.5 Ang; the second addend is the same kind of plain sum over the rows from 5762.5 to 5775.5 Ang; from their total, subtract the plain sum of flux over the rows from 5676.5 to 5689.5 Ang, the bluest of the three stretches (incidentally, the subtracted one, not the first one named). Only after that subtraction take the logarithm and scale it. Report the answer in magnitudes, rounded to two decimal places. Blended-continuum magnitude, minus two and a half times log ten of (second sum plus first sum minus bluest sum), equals -5.36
